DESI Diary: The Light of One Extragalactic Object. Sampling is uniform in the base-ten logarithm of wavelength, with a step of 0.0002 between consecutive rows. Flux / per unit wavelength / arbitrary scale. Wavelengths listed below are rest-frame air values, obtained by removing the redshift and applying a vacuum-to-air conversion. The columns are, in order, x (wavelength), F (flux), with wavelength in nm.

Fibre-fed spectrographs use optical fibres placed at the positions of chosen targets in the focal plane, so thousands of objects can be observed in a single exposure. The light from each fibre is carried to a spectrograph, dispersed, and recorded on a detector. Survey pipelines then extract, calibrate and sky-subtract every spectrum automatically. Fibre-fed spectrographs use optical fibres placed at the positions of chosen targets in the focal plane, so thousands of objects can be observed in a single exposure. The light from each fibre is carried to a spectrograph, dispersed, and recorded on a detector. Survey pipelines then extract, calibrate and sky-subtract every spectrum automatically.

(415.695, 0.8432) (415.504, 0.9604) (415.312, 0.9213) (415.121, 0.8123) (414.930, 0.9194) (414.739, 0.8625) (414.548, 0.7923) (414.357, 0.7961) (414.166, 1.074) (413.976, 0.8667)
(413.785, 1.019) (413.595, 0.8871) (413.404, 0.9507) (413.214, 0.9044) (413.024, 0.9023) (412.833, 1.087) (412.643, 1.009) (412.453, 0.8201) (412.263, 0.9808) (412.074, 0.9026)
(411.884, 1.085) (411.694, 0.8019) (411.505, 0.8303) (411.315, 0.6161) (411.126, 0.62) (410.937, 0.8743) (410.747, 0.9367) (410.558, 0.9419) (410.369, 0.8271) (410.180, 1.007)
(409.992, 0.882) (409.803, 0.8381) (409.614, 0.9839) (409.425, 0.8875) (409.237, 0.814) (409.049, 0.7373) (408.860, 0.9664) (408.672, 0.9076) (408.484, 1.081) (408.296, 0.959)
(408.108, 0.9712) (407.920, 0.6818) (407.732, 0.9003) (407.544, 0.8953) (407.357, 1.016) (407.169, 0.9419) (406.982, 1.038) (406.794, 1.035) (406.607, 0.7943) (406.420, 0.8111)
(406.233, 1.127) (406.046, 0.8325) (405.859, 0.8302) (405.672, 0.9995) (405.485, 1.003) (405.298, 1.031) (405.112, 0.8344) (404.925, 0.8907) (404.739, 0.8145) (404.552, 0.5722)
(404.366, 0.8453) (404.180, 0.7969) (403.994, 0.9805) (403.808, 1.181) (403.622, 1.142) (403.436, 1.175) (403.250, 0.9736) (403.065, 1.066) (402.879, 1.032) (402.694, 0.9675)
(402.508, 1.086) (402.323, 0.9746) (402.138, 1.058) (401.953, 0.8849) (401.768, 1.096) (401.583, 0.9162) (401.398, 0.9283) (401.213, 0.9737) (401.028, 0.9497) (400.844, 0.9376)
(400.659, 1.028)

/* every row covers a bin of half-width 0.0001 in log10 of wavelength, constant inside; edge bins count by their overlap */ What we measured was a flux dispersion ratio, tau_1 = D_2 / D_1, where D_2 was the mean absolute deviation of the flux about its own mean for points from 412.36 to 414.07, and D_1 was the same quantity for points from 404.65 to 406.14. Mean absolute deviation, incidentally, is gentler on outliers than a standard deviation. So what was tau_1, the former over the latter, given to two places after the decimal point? 0.87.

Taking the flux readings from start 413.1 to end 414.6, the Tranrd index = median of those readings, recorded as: 0.90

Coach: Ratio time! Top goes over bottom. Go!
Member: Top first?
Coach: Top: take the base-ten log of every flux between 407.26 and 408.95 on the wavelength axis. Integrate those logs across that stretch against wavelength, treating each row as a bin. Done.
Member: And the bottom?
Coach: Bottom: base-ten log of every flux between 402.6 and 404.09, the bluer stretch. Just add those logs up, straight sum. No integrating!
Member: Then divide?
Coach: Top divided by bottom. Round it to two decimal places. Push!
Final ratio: -0.28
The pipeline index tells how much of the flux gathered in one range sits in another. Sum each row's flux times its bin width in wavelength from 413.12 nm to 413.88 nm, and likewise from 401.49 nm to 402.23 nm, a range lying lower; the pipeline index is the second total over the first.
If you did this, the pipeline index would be 1.02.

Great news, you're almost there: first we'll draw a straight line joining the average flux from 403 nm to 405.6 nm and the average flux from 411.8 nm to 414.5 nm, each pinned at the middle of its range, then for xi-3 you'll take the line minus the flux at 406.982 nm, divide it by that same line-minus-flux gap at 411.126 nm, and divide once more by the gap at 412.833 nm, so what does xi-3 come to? 1.9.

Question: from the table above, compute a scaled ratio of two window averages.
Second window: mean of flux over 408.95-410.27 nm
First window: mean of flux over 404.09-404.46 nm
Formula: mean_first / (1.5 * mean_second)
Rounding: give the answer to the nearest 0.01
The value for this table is 0.62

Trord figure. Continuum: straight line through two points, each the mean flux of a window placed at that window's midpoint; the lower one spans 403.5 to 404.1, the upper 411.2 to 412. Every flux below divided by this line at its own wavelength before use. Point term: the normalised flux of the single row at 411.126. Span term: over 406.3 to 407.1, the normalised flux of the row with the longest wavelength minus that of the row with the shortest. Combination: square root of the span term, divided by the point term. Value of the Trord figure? 0.68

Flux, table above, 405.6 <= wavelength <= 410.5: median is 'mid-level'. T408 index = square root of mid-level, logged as 0.95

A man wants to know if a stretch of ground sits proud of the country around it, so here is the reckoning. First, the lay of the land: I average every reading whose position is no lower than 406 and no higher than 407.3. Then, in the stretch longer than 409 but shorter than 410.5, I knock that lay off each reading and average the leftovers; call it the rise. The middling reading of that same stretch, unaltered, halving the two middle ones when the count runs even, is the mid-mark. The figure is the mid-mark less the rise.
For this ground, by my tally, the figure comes 0.928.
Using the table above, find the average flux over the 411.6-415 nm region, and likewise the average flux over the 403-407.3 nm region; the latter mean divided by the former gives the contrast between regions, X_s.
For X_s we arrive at 1.02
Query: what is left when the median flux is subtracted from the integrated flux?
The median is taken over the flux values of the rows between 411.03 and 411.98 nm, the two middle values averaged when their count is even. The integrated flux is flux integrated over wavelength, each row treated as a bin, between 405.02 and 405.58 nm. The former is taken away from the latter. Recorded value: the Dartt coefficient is -0.27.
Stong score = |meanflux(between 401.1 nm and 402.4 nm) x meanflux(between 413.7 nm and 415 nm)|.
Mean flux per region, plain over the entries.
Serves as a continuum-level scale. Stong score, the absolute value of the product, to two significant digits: 0.88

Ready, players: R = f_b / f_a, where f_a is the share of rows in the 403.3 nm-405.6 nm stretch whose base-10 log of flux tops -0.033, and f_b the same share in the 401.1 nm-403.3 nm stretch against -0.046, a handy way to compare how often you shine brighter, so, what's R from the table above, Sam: 1.8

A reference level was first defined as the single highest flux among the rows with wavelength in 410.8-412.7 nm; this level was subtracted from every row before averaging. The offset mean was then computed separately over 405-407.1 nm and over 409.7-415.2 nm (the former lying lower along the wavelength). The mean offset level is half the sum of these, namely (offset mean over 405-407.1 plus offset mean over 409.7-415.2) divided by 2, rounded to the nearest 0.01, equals -0.17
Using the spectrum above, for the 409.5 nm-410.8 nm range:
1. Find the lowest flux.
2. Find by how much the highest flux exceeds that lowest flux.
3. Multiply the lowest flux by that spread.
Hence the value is 0.15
